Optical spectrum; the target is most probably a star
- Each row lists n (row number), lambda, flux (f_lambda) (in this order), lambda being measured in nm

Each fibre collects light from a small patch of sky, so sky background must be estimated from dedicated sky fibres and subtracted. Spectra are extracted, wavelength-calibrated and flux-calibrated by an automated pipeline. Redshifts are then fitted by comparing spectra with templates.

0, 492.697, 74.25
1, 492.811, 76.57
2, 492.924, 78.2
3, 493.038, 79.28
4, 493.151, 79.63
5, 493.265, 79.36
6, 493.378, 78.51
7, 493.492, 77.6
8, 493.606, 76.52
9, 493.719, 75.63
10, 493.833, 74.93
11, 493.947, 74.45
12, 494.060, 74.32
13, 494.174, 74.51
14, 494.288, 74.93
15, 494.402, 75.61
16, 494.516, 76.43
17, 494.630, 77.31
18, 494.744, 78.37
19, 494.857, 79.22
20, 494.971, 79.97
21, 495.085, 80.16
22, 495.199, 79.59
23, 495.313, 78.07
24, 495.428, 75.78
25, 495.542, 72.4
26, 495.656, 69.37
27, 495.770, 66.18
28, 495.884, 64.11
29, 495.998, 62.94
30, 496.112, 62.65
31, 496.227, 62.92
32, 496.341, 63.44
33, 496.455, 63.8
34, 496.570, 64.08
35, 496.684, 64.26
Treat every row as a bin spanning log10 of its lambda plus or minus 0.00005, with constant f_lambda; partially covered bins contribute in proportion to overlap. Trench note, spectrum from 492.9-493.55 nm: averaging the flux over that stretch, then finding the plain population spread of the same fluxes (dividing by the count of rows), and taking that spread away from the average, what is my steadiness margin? 78.0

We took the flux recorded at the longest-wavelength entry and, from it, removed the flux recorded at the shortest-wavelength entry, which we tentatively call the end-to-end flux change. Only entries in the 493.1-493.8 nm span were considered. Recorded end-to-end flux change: -4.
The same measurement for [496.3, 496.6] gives 1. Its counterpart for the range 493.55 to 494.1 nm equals -2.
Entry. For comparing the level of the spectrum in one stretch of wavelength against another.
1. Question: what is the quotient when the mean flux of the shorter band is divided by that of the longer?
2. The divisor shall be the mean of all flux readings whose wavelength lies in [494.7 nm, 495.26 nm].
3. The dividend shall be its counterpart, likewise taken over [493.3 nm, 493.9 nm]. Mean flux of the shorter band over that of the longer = 0.96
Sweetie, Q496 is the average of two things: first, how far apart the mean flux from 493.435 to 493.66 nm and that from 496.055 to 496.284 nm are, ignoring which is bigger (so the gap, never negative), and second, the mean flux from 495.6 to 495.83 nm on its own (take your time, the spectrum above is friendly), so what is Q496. 41.0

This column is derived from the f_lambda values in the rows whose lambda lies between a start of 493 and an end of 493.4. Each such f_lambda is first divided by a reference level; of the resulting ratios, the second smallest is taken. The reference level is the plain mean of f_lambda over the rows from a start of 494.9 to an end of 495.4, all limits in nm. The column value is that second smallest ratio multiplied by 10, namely 10.0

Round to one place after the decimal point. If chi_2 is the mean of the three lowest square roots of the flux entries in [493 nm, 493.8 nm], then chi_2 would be 8.8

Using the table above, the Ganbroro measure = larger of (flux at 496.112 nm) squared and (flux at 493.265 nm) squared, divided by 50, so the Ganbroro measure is 126.0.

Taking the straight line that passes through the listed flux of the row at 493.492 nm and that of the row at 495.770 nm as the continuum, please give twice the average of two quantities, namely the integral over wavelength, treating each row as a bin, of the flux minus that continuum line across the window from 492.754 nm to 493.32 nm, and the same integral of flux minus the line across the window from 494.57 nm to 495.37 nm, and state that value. 6.3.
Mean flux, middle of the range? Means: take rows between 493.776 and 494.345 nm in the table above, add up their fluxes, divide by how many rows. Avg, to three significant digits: 74.6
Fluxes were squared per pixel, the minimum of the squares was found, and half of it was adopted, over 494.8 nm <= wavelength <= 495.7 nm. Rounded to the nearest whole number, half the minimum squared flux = 2406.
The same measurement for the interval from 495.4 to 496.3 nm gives 1963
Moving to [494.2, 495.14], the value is 2807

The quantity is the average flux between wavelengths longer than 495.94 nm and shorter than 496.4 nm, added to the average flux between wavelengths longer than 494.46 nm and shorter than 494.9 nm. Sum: 141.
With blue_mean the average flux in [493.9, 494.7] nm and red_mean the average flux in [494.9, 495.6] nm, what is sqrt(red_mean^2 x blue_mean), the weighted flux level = 674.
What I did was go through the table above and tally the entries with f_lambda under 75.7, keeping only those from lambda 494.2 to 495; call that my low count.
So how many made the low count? 2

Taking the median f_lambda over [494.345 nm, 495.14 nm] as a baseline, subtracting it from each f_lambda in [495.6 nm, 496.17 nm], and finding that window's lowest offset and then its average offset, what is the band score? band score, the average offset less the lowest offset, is 2.4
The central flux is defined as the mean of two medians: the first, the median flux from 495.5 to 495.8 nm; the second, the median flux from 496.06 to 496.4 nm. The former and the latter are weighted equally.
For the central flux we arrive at 66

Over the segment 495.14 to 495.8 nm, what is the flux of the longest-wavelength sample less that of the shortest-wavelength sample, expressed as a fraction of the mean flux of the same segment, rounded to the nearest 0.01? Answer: -0.18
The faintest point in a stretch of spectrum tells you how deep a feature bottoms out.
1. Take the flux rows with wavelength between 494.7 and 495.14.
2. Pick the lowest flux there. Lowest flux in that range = 78.37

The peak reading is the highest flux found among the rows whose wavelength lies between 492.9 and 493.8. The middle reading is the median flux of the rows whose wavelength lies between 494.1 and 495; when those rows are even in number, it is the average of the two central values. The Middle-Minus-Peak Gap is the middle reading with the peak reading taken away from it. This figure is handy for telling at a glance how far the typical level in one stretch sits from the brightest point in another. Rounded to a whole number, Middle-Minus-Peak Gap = -3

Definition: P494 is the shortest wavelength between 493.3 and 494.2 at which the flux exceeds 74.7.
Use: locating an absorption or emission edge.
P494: 493.378 nm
